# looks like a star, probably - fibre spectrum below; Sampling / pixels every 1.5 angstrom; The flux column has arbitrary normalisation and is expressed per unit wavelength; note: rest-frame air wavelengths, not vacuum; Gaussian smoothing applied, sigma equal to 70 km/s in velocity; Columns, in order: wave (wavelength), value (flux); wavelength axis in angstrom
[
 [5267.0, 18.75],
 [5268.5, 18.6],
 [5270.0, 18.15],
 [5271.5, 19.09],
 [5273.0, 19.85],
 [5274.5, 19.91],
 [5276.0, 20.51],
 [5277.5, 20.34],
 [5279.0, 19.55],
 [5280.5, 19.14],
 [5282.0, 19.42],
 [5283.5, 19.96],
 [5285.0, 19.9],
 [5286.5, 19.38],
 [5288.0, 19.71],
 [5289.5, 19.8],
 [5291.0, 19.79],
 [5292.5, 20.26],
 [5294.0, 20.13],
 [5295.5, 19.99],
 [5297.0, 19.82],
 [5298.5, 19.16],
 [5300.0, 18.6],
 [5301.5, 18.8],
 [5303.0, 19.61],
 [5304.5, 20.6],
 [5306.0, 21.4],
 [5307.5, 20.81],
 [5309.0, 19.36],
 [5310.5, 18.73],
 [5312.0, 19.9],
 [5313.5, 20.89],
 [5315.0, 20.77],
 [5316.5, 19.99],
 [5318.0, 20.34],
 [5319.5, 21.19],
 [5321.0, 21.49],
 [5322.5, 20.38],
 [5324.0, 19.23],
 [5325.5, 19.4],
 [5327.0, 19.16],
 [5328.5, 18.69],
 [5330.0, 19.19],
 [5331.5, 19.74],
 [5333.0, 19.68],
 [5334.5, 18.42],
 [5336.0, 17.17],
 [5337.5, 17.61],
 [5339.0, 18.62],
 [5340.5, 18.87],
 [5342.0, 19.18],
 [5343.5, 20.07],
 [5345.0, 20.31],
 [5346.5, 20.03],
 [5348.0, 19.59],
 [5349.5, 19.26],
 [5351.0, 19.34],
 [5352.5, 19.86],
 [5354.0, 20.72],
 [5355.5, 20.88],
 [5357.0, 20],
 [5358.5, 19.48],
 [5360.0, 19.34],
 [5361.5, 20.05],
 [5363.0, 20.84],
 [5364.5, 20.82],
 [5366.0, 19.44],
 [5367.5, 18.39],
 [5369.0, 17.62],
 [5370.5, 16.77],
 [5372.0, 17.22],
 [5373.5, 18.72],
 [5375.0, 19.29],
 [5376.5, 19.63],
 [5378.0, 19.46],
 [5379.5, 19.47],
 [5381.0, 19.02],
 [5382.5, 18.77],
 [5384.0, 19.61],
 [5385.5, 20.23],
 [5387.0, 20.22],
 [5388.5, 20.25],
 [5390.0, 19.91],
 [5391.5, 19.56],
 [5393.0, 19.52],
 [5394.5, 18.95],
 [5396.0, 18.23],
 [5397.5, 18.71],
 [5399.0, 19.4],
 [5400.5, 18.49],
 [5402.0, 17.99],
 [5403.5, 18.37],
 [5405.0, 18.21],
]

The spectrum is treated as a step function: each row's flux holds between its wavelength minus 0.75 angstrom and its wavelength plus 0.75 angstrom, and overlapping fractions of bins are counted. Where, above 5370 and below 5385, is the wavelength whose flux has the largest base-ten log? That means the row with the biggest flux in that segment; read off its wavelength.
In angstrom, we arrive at 5376.5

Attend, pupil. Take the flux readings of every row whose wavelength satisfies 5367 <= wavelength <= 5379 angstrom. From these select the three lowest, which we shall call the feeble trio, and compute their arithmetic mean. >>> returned 17.2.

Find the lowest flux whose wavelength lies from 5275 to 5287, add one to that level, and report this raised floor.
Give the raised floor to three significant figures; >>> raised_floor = 20.1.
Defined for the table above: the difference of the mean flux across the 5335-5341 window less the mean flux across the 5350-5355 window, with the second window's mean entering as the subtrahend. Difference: -1.9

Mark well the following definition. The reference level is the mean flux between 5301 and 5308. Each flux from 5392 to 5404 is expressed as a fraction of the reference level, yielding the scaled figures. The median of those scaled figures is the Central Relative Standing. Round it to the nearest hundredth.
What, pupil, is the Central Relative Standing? 0.92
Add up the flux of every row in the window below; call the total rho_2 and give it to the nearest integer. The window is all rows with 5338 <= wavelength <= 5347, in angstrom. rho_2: 117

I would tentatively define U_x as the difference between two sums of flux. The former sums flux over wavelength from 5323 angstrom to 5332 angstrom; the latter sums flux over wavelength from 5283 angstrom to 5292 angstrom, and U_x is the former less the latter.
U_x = -3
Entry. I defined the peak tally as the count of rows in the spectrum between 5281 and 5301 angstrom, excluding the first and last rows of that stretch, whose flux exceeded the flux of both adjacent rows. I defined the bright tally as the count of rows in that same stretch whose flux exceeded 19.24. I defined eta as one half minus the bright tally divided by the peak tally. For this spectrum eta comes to -3.2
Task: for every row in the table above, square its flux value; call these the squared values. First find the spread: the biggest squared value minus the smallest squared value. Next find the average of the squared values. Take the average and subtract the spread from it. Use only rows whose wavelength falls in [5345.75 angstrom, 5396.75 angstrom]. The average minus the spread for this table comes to 224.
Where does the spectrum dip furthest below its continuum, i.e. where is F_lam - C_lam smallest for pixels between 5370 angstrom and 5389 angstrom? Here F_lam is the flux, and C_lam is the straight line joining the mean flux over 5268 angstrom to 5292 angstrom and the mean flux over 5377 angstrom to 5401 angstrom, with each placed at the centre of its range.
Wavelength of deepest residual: 5370.5 angstrom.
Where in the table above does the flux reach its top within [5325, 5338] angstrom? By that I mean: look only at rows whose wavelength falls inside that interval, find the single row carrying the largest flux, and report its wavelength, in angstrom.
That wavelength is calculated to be 5331.5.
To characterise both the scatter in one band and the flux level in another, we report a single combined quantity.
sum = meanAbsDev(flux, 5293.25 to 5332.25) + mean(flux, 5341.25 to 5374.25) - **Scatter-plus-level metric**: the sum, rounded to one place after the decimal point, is 20.2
